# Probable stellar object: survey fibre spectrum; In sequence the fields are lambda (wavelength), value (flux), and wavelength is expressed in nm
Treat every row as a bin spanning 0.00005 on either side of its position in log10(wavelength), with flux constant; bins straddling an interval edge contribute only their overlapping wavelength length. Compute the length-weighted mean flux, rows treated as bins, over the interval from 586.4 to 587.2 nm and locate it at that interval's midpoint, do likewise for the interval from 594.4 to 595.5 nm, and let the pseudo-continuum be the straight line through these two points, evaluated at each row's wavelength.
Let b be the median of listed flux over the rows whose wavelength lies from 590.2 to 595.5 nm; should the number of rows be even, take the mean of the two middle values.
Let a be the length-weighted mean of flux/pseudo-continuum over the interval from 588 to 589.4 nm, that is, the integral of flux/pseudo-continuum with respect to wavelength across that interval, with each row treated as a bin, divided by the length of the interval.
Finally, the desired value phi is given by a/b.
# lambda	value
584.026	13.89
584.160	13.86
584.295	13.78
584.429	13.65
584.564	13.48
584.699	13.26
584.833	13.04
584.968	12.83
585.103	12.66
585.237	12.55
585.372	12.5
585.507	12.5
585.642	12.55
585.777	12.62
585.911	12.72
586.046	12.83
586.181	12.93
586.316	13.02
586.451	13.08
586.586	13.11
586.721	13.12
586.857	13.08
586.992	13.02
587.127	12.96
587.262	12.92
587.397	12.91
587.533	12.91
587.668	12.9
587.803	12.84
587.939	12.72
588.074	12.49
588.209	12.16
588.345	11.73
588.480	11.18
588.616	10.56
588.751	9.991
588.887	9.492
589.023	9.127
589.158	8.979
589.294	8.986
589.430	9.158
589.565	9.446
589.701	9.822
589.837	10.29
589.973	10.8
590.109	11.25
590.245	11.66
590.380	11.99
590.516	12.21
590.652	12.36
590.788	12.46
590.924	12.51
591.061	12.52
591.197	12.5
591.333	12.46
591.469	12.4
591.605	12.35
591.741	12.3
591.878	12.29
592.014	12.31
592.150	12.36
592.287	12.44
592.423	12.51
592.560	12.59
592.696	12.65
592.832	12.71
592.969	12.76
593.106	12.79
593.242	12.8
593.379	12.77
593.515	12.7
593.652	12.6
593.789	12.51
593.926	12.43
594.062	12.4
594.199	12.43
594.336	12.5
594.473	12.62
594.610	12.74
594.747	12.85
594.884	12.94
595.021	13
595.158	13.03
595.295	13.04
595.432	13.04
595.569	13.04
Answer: 0.064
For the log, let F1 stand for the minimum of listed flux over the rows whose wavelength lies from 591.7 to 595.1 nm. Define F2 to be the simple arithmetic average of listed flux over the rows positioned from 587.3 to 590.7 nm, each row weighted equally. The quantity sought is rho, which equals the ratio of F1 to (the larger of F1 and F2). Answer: 1.00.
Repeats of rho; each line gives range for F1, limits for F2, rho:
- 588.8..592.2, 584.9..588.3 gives 0.70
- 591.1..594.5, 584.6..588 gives 0.96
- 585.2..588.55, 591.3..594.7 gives 0.89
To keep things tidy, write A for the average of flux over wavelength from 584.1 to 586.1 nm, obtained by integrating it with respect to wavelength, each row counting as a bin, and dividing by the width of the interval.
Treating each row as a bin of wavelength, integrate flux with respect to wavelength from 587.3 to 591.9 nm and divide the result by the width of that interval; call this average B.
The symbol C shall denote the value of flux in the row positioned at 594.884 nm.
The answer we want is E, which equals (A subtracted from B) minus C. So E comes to -14.5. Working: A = 13.0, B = 11.5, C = 12.94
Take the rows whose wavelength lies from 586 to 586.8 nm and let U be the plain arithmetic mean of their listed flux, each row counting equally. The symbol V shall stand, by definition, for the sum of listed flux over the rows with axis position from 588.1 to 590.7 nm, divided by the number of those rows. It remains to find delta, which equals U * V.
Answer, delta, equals 138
